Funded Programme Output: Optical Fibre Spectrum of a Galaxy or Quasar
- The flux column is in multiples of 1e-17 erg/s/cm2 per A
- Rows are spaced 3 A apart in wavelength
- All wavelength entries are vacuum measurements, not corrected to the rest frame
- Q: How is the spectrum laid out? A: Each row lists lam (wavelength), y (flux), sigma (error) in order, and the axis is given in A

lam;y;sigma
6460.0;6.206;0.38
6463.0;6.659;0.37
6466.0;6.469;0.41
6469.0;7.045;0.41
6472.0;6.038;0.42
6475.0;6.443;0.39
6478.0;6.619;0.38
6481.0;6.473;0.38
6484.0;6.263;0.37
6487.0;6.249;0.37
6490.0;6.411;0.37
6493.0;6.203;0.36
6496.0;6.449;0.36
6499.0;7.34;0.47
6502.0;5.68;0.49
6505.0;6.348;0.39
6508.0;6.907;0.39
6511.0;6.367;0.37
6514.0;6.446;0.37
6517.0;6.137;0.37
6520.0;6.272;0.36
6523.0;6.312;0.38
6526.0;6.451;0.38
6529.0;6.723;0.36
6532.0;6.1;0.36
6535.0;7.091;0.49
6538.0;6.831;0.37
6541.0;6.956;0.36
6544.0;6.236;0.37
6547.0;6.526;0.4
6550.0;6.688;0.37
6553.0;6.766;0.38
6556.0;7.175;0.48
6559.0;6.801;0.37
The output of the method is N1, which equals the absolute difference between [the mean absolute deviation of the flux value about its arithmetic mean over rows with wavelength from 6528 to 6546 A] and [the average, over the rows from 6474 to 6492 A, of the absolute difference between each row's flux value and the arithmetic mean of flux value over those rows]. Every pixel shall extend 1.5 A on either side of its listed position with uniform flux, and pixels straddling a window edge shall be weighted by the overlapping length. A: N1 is 0.223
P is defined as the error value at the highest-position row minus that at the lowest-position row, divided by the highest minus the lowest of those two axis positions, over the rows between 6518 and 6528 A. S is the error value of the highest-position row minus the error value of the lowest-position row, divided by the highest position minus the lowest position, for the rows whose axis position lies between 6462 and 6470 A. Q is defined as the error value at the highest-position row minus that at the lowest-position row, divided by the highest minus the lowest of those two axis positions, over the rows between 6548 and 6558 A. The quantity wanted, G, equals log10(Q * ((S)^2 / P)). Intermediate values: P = 0.003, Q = 0.0183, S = 0.007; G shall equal -3.6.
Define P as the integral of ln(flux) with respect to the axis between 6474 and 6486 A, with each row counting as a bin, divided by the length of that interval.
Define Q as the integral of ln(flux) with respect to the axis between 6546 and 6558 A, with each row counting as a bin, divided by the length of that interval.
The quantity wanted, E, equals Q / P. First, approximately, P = 1.86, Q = 1.92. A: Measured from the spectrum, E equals 1.029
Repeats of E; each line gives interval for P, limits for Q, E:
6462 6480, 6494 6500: 1.020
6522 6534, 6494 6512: 1.006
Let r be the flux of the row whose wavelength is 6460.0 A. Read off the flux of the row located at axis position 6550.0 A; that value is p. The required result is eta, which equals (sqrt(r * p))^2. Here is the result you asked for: 41.5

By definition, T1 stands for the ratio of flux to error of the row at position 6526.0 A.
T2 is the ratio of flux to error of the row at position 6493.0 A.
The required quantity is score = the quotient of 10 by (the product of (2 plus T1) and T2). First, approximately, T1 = 17.0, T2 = 17.2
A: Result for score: 0.0306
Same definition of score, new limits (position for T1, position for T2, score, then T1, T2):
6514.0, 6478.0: 0.0296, 17.4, 17.4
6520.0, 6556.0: 0.0344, 17.4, 14.9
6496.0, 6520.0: 0.0288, 17.9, 17.4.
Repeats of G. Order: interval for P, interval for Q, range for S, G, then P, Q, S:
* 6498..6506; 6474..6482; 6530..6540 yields -6.5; -0.013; -0.0017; 0.002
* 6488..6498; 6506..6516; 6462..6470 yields -4.1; -0.002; -0.0033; 0.007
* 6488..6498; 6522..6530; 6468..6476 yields -4.7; -0.002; -0.0033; -0.003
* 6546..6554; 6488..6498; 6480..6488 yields -5.9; -0.003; -0.0017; -0.002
